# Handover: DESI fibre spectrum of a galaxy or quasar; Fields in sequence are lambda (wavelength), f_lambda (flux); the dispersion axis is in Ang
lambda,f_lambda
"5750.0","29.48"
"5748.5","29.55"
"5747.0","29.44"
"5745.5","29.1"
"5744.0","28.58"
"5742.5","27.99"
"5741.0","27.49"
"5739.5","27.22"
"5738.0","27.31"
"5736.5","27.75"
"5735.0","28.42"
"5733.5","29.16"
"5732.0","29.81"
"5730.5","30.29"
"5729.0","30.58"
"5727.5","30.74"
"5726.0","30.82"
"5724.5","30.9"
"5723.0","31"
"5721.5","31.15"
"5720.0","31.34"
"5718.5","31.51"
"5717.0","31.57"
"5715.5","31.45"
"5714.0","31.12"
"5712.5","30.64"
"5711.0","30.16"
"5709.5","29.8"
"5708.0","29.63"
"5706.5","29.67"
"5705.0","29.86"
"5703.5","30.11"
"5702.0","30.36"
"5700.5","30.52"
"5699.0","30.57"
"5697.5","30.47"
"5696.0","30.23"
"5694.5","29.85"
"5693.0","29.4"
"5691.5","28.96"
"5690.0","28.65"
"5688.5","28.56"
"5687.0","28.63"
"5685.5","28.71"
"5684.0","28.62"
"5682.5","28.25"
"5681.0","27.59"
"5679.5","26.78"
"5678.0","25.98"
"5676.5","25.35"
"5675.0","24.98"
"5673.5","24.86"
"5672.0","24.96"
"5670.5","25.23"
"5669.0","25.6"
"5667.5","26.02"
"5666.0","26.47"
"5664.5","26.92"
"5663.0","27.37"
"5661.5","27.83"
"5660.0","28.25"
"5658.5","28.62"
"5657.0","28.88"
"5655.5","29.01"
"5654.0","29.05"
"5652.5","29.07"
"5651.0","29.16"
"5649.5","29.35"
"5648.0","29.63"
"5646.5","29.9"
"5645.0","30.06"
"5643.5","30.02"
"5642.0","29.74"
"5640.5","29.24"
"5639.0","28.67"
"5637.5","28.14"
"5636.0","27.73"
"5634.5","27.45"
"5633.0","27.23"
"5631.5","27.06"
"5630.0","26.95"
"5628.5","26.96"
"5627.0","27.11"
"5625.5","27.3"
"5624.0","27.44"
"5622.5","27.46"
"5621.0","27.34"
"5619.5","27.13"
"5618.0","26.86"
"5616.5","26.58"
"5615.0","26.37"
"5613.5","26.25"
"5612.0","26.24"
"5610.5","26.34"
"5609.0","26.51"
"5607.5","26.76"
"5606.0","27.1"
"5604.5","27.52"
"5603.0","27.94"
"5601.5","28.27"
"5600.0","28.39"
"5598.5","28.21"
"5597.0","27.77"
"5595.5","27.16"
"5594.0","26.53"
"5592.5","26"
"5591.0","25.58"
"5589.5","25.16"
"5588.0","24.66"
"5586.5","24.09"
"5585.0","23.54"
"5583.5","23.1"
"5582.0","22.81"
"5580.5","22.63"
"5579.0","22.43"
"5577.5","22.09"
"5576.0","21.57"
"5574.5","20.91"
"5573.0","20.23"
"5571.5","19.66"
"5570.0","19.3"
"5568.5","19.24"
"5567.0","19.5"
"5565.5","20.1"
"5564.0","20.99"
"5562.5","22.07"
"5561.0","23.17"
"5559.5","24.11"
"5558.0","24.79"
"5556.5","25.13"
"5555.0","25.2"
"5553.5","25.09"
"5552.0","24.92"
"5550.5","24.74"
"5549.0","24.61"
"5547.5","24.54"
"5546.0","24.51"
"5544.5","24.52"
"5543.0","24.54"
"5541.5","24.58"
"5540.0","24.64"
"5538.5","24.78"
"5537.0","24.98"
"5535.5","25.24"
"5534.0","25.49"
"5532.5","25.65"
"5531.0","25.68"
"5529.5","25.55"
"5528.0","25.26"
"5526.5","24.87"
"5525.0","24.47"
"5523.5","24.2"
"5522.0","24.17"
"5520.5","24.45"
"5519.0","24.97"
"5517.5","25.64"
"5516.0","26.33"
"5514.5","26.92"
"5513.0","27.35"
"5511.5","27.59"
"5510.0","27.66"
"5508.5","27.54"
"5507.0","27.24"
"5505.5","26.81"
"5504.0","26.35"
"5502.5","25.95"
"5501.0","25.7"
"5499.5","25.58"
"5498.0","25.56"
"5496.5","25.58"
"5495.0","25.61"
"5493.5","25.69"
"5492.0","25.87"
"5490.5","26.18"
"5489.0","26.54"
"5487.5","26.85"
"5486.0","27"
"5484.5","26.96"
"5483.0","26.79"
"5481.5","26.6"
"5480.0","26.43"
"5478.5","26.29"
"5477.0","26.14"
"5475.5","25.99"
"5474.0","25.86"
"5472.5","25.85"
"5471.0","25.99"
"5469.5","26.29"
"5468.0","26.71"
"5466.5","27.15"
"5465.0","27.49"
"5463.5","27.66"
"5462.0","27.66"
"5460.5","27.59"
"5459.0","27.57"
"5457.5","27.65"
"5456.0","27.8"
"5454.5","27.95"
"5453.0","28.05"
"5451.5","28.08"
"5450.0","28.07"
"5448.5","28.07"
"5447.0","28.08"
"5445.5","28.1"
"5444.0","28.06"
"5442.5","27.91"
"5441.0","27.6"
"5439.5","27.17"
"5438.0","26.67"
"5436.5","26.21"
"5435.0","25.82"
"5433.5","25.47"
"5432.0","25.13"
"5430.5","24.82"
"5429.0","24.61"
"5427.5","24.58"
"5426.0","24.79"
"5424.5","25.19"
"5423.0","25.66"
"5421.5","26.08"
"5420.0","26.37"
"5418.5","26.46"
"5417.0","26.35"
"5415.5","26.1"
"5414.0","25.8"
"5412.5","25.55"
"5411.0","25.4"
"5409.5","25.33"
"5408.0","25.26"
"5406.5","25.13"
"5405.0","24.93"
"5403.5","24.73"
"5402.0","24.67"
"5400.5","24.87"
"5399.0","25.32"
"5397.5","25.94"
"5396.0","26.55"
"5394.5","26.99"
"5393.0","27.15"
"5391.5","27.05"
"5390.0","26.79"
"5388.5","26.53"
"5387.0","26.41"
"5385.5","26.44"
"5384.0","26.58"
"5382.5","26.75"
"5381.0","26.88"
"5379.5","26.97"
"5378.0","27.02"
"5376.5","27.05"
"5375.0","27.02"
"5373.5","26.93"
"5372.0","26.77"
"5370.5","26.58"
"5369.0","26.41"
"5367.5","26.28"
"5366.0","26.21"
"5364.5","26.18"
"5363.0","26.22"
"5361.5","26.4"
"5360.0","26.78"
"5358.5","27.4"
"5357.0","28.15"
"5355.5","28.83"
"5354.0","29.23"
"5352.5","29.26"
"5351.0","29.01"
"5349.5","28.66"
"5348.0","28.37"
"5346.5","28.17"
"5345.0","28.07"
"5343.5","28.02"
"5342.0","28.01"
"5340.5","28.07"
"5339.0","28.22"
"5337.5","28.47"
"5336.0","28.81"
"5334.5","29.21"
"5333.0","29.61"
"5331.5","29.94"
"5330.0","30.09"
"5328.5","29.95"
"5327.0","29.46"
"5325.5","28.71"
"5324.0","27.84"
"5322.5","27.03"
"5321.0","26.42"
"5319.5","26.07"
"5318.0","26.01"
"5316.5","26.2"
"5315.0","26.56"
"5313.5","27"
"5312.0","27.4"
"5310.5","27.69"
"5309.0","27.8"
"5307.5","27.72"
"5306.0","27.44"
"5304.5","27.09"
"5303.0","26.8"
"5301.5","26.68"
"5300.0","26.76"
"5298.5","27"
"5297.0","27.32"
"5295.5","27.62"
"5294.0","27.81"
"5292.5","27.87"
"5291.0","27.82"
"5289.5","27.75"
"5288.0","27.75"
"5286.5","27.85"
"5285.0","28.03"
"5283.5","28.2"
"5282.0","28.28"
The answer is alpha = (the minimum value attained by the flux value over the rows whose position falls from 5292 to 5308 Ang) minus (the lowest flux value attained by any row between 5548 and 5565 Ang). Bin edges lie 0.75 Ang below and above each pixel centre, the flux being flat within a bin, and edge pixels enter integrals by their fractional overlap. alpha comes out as 6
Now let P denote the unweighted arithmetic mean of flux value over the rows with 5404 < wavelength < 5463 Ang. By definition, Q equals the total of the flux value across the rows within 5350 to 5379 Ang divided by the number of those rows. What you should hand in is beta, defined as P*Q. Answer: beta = 722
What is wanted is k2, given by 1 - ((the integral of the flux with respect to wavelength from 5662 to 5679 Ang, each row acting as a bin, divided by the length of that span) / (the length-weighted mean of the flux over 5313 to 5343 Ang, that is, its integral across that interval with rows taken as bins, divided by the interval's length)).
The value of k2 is 0.08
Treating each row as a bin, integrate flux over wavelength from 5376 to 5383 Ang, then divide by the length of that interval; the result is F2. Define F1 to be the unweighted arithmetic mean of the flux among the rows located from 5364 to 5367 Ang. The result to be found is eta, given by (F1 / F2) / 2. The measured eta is 0.486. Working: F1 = 26.2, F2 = 26.9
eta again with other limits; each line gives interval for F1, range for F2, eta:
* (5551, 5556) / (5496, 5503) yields 0.488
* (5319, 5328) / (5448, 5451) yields 0.491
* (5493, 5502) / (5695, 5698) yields 0.423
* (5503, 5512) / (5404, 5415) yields 0.537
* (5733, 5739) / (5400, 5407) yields 0.566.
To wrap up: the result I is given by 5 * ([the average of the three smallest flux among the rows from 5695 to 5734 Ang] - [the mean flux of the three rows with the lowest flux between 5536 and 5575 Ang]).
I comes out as 50.7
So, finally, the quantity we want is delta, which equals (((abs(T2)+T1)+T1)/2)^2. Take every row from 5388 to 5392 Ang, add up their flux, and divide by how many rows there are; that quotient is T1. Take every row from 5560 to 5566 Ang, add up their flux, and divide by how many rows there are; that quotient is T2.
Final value 1412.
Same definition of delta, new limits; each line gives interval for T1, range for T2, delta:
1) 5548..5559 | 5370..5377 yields 1472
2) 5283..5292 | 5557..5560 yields 1610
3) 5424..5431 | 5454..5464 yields 1494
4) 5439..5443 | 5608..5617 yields 1661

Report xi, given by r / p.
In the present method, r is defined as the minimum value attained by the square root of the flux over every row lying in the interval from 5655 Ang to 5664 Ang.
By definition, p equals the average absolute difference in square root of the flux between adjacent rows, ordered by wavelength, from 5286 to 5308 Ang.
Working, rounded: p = 0.017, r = 5.23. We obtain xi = 312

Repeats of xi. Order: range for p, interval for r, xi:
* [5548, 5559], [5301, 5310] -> 310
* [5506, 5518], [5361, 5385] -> 152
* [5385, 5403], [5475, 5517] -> 175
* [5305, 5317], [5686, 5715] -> 199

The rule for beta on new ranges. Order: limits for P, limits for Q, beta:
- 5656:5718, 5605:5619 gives 756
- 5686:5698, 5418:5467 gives 787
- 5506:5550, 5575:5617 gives 652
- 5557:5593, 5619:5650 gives 632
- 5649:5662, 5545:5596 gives 669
